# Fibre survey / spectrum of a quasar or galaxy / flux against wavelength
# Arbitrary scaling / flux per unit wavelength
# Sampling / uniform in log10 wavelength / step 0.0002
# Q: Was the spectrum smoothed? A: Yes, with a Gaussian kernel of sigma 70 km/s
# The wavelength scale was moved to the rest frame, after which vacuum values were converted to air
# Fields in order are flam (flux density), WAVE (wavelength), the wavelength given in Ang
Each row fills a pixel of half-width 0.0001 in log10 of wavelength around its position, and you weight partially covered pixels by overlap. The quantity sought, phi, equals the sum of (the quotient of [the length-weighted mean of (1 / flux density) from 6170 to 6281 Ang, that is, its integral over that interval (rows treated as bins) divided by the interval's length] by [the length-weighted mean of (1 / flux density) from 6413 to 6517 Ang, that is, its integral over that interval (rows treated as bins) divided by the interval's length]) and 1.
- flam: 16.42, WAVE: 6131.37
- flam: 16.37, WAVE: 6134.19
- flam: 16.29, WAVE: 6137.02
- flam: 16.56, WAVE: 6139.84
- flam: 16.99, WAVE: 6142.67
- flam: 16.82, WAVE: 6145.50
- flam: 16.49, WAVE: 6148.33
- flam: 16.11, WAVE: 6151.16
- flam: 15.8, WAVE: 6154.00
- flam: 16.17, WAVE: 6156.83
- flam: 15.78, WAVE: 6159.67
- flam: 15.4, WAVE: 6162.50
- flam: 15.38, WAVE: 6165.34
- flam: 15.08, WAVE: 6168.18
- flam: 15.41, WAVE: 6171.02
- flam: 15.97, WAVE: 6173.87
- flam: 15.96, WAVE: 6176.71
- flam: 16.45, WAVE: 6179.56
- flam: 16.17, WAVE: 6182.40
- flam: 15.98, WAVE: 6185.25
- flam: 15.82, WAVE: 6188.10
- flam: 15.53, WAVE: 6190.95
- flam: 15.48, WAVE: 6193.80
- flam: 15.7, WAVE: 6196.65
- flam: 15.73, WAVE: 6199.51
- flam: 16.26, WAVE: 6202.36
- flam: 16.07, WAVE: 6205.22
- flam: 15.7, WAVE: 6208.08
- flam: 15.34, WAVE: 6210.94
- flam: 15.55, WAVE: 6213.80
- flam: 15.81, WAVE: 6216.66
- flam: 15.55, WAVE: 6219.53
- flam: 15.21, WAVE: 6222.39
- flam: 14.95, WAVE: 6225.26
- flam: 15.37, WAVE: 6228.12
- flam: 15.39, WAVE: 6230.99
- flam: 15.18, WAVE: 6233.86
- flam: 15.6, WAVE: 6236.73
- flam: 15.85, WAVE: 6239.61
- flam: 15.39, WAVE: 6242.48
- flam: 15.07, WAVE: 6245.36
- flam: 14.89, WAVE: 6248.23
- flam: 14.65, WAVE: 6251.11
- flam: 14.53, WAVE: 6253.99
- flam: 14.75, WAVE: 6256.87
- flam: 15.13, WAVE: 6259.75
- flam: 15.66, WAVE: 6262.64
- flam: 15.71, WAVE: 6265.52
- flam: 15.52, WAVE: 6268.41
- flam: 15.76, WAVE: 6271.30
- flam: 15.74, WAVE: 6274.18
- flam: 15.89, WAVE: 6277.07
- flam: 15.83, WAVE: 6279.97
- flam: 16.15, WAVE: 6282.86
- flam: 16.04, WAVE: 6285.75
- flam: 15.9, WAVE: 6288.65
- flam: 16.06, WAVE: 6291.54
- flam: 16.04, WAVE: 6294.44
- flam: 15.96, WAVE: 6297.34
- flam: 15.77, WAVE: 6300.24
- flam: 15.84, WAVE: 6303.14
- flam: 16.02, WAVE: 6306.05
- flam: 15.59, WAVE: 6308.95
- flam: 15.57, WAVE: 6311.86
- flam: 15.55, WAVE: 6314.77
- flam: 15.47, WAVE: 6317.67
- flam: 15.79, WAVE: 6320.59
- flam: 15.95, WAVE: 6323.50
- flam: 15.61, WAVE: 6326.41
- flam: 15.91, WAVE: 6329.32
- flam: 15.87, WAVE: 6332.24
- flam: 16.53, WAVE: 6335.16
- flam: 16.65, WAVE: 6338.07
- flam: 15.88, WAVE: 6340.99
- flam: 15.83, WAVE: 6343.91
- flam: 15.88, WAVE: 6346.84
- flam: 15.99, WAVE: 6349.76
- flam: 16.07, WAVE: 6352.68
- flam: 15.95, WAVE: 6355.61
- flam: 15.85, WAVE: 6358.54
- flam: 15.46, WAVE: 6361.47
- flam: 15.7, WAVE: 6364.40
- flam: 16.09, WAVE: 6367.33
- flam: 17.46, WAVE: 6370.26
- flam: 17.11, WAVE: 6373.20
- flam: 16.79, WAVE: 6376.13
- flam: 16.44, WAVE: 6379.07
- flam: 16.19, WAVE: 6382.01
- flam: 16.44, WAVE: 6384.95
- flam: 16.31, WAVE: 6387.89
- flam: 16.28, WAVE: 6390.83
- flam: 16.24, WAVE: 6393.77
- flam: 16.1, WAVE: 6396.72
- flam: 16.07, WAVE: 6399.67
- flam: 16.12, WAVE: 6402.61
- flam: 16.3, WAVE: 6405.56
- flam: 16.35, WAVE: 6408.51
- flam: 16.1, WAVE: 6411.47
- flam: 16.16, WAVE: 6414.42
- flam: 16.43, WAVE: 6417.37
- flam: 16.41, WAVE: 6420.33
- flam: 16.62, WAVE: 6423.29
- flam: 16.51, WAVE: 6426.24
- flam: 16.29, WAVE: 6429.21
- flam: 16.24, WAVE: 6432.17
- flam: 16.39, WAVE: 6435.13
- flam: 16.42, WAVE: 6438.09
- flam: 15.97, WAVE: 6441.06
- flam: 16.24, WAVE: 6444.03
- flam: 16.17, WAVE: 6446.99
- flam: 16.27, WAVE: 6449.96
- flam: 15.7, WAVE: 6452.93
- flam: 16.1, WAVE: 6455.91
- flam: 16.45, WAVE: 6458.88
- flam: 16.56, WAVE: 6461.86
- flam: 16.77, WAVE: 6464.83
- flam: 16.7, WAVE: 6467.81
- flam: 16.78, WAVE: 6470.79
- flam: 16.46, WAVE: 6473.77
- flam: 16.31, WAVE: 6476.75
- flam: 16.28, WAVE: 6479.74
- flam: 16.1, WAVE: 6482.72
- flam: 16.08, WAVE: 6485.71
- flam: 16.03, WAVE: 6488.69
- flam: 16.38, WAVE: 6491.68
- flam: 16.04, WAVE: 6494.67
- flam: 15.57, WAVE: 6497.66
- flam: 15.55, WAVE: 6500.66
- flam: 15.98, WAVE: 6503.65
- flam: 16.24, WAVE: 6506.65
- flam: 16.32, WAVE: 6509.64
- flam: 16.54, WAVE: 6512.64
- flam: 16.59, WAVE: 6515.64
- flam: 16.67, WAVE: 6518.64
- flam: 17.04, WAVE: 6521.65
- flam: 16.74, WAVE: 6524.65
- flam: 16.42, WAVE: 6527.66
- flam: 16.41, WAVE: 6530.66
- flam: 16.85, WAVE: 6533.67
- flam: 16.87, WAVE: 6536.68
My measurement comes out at 2.05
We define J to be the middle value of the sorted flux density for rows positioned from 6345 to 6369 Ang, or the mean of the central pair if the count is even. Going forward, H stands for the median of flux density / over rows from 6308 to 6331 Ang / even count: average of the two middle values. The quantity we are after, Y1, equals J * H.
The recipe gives 248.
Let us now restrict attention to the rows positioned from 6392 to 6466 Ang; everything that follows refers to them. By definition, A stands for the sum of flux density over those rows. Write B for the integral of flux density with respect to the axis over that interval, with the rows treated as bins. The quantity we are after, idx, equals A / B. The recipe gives 0.338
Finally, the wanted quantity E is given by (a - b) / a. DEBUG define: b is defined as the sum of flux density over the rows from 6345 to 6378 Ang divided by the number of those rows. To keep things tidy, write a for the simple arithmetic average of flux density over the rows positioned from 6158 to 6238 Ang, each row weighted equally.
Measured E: -0.04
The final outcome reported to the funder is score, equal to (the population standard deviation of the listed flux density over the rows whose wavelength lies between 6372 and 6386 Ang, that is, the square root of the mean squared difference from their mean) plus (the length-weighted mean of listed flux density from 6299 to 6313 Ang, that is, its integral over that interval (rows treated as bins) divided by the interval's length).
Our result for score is 16.1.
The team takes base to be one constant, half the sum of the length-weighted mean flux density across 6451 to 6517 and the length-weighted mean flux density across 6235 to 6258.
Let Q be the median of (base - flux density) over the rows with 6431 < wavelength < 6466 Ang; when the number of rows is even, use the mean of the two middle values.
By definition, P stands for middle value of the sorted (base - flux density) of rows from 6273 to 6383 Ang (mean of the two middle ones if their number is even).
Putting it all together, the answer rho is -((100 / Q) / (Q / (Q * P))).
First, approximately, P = -0.23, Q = -0.58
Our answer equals -40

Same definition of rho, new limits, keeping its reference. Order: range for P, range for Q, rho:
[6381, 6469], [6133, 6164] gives -99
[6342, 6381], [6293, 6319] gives -327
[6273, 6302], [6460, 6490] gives -36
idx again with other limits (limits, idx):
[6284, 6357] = 0.342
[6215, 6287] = 0.347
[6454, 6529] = 0.333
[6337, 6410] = 0.343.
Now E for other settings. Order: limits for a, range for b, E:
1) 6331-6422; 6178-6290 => 0.04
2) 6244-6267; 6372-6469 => -0.09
